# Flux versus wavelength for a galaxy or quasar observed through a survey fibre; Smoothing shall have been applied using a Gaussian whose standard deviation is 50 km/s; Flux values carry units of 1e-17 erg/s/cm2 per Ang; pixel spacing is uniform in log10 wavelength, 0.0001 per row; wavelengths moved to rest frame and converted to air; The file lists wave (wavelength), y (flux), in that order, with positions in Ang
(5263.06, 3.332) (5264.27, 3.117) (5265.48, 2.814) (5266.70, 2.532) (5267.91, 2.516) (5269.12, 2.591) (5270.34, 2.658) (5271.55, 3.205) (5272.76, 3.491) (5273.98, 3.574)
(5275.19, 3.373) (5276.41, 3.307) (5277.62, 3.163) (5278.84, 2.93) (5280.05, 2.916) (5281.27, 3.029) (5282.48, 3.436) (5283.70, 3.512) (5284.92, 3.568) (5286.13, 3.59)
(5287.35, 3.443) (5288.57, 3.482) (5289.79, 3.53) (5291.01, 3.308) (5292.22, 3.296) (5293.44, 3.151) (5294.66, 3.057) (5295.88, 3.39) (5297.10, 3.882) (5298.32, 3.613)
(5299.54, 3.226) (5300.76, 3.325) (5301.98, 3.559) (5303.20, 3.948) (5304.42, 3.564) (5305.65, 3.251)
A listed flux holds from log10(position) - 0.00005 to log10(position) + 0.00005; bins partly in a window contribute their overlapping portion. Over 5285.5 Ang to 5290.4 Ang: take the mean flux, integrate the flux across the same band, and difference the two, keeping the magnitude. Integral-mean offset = 14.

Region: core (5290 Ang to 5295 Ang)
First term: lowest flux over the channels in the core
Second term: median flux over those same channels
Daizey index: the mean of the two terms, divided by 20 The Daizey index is 0.157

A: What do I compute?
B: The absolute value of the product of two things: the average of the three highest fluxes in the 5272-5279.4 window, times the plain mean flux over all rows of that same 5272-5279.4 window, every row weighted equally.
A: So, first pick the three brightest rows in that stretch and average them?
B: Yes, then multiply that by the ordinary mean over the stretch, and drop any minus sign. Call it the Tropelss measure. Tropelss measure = 11.5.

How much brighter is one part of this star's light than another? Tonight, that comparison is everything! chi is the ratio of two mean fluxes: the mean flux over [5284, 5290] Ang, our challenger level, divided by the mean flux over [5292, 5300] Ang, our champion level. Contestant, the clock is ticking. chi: 1.04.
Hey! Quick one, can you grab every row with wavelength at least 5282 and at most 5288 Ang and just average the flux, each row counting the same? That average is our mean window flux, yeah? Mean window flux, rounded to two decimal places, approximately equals 3.51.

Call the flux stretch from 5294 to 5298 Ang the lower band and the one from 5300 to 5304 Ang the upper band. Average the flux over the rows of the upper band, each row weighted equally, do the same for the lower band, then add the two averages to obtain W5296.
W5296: 7.05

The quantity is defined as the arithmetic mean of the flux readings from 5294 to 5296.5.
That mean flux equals 3.22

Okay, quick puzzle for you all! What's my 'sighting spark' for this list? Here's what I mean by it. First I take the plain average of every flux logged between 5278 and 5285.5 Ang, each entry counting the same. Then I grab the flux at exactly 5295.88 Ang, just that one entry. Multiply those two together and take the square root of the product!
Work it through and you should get 3.31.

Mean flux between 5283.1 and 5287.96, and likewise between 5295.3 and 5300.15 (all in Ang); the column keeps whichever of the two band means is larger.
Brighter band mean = 3.53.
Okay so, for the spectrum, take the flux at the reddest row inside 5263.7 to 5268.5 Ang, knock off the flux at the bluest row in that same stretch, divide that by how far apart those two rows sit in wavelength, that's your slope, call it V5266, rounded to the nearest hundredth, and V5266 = -0.17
